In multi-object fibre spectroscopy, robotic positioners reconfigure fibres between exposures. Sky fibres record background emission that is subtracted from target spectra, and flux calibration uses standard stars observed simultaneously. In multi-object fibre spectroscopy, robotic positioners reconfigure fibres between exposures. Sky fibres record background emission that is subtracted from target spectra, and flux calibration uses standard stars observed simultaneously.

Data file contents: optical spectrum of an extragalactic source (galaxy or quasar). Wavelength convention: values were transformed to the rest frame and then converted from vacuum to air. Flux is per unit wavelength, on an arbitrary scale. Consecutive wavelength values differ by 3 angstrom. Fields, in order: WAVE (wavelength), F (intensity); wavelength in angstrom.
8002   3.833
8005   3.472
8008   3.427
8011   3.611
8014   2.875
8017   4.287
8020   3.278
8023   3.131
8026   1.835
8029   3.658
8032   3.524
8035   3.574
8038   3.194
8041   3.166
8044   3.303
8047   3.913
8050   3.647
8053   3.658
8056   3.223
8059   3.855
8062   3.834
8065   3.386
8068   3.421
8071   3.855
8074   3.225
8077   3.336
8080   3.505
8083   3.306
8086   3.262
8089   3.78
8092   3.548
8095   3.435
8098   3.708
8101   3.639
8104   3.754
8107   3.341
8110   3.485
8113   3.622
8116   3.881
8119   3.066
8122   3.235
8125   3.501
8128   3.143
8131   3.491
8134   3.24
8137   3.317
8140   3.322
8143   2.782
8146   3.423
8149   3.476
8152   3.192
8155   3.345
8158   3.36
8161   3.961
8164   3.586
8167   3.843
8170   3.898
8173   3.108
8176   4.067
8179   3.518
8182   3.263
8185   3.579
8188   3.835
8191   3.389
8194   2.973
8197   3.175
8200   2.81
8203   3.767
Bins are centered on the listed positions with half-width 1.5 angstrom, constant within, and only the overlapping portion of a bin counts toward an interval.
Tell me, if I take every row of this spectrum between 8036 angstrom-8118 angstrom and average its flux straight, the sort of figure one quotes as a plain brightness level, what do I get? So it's 3.53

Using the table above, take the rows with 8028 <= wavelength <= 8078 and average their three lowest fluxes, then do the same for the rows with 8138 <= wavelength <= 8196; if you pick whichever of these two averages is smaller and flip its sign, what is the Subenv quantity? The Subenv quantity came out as -3.0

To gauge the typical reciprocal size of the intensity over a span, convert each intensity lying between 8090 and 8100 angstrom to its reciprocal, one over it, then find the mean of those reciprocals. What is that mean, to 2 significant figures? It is 0.28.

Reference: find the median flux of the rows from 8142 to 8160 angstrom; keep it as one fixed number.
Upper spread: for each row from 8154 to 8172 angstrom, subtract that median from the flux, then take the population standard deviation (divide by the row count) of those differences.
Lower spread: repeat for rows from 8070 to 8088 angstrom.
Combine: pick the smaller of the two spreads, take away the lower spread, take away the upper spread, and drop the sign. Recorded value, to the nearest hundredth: 0.25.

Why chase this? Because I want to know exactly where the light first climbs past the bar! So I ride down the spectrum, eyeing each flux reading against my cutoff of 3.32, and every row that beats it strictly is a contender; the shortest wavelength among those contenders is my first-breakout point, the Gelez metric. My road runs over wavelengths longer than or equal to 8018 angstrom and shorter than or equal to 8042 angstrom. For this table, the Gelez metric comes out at 8029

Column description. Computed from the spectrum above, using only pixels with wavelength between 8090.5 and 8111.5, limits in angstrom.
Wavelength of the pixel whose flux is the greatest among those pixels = 8104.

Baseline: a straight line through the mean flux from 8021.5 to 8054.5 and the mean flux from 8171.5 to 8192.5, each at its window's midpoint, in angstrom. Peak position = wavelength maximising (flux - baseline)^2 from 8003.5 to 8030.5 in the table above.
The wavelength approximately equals 8026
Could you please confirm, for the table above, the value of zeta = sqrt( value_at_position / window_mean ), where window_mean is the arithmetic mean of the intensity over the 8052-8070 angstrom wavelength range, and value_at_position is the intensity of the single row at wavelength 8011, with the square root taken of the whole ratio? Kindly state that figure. 1.01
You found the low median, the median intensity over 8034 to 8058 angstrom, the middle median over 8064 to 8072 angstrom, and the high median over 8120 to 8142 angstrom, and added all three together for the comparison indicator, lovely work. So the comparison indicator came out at 10.2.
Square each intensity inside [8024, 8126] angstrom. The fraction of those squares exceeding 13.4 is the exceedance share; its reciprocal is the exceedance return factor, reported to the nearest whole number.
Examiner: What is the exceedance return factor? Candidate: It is 4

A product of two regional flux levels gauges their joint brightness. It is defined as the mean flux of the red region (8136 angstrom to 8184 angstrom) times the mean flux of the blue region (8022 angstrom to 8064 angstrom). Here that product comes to 11.8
